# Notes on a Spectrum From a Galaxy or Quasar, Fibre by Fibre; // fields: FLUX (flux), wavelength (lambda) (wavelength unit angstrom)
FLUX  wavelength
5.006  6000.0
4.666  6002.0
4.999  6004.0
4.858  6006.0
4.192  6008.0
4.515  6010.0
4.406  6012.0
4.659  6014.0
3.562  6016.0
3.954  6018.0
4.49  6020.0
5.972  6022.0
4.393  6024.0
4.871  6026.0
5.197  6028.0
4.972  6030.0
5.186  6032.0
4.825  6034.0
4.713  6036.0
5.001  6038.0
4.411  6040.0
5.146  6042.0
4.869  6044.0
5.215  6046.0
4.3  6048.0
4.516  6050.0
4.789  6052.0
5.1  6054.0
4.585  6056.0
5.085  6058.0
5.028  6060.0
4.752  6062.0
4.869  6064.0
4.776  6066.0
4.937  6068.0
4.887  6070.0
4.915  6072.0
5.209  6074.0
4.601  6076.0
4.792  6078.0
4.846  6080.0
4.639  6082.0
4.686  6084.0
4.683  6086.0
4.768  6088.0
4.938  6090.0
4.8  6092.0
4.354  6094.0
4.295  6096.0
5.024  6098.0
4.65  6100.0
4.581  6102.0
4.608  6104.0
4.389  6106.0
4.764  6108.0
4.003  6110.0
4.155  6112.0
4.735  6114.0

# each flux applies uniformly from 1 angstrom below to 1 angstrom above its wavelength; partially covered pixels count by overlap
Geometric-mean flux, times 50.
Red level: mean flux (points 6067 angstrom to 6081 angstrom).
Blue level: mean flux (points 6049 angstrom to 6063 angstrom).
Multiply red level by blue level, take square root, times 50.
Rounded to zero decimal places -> 243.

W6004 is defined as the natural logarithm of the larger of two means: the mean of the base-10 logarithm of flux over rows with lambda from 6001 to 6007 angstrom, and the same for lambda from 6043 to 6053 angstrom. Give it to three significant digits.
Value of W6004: -0.379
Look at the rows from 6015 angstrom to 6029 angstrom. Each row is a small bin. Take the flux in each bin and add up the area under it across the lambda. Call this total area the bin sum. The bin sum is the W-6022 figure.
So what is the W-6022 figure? 65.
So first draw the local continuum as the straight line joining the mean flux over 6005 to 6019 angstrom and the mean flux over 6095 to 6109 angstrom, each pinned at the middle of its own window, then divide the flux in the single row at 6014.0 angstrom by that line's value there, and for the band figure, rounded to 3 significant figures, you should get 1.08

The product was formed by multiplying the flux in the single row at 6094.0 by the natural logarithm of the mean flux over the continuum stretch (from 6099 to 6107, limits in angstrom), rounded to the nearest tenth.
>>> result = 6.6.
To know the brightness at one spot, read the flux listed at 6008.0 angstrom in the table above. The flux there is 4.192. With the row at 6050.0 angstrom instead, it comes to 4.516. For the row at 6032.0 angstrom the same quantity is 5.186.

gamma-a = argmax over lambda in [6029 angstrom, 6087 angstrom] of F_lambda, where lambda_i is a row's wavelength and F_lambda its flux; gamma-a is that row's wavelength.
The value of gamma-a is 6046.0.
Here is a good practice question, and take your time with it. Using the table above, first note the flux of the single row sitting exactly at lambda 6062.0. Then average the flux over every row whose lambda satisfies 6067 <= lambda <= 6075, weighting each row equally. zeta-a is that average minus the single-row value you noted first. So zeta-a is 0.2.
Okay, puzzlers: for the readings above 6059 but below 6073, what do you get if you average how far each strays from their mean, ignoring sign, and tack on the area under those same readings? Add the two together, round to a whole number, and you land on 68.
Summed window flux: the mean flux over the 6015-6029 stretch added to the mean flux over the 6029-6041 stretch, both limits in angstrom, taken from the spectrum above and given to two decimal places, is 9.49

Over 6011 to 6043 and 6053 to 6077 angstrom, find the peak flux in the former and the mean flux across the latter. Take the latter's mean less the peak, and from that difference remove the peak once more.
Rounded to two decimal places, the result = -7.05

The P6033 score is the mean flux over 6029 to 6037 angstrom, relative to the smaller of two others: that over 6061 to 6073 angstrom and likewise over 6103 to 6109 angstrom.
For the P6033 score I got 1.07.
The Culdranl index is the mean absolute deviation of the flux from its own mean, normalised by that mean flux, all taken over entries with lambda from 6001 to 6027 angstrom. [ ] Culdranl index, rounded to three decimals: 0.086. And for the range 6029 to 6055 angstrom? 0.049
